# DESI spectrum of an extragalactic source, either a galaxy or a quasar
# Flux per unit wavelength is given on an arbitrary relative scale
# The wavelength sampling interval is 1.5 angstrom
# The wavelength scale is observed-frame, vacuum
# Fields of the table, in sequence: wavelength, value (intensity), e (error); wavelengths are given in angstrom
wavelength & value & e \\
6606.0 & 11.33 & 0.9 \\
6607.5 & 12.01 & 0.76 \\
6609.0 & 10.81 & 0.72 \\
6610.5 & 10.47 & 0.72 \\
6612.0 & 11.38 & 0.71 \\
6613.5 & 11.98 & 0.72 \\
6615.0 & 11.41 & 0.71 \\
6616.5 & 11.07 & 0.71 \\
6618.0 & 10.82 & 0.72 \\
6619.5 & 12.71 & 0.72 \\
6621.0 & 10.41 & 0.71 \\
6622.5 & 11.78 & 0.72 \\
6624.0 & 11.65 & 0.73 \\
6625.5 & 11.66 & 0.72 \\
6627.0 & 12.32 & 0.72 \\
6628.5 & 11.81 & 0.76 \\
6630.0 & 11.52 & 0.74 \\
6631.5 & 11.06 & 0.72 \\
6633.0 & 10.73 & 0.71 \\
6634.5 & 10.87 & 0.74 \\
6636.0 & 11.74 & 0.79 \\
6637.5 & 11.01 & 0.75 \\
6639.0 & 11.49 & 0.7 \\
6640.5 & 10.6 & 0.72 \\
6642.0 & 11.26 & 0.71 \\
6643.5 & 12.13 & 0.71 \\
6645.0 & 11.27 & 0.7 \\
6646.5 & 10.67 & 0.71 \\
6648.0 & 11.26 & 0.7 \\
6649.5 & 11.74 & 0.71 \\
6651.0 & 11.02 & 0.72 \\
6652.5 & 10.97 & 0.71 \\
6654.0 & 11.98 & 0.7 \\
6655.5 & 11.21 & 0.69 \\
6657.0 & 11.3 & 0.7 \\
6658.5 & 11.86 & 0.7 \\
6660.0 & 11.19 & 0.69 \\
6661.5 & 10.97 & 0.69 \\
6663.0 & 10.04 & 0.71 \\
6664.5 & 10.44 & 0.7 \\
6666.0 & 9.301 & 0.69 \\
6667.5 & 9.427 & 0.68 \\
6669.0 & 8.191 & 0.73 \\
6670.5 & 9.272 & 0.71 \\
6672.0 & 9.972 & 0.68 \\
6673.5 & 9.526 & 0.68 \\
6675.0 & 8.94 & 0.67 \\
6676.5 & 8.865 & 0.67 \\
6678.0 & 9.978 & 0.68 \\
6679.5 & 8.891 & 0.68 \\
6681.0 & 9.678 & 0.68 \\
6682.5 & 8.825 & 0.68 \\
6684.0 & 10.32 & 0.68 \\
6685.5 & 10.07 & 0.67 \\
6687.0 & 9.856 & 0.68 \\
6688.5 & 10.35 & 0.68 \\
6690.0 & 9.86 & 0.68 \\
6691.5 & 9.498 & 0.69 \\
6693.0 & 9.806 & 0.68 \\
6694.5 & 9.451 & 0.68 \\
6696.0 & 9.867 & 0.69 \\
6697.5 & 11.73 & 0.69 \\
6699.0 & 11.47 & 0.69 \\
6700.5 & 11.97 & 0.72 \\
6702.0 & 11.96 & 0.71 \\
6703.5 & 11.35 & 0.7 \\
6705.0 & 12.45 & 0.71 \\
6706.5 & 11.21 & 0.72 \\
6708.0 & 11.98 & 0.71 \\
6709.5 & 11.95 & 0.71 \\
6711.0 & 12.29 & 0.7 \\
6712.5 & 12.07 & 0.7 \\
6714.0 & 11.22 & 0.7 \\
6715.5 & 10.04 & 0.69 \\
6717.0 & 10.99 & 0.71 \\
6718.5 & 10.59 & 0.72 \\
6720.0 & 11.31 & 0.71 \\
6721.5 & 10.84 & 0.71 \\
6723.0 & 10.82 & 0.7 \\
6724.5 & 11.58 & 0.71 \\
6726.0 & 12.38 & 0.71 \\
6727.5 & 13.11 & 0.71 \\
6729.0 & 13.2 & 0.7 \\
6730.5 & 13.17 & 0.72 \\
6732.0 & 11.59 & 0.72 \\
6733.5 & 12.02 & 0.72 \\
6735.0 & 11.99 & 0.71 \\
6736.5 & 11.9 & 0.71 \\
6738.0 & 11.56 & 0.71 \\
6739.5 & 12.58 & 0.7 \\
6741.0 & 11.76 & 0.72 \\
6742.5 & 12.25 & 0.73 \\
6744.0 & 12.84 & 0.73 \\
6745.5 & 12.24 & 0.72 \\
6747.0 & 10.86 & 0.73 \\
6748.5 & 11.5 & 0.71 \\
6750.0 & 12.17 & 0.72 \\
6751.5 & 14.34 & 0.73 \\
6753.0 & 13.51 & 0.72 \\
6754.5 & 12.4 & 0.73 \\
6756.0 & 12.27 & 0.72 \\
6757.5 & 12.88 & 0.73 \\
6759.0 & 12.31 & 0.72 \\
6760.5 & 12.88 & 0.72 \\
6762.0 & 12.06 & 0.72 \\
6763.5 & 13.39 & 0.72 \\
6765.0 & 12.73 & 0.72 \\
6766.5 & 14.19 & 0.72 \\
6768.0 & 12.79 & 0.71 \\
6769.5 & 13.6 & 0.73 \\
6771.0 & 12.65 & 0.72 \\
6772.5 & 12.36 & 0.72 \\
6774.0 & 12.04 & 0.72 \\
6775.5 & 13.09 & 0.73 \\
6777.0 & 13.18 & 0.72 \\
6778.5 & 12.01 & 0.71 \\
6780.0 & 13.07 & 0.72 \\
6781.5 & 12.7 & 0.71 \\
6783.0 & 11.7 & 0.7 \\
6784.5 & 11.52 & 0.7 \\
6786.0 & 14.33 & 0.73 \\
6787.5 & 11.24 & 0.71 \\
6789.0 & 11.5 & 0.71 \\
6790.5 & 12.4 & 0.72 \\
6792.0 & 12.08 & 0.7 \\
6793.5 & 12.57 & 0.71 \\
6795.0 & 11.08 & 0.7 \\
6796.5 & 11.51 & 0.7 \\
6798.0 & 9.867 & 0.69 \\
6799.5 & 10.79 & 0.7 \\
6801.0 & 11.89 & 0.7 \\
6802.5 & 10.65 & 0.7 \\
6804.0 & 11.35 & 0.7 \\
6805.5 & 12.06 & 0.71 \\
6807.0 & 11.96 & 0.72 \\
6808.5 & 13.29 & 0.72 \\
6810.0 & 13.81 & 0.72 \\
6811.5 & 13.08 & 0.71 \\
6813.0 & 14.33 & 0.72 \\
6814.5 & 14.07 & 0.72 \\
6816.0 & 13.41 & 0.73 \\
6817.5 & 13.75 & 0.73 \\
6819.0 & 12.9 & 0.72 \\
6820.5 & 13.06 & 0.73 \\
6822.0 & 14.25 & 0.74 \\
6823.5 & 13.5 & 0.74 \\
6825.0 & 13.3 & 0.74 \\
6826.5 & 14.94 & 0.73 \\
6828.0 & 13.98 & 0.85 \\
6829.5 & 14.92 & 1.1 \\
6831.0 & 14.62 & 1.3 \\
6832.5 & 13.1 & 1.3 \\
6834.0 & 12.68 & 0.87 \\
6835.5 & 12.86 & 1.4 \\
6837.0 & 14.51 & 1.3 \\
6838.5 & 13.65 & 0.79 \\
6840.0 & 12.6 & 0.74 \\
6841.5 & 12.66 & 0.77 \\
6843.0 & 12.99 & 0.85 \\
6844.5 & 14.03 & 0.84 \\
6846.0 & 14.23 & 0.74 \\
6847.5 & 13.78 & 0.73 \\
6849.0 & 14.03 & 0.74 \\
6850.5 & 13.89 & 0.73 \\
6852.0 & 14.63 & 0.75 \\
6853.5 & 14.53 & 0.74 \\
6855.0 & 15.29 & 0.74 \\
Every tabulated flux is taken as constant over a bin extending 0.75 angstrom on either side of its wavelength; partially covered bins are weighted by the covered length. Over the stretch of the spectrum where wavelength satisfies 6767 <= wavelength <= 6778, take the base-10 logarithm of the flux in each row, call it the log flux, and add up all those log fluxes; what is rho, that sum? 7.8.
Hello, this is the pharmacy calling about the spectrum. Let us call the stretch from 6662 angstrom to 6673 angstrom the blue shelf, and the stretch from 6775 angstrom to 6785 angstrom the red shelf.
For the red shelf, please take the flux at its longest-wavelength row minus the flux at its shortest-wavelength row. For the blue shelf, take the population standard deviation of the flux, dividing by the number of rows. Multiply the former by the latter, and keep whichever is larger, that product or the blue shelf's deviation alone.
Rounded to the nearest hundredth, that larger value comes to 0.68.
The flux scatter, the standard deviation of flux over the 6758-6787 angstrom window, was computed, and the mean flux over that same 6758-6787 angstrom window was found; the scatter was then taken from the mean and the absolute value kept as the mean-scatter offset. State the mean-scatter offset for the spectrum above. 12.0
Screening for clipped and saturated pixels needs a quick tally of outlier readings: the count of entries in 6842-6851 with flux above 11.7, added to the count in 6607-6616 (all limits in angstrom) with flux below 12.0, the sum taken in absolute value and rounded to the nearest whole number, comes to 11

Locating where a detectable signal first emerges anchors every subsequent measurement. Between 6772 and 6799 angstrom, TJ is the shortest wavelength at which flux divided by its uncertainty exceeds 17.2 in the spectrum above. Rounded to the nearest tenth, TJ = 6775.5 angstrom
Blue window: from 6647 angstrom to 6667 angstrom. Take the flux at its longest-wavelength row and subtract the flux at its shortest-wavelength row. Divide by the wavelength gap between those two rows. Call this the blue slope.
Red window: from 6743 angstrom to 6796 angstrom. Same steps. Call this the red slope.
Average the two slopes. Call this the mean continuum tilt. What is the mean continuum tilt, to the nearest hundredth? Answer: -0.07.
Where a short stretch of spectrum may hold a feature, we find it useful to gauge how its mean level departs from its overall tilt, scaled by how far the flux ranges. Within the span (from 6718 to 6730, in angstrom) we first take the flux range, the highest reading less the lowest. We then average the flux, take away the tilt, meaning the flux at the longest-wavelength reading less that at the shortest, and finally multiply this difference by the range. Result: 24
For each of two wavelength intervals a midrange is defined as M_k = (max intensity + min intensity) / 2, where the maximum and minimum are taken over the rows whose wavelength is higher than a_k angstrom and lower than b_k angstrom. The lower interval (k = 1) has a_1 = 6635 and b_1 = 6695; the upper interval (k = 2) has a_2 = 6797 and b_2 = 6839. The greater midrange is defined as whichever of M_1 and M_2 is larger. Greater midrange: 12.4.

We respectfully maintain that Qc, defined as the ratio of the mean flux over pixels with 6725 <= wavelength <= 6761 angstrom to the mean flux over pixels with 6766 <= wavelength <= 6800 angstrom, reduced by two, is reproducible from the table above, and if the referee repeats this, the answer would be -0.99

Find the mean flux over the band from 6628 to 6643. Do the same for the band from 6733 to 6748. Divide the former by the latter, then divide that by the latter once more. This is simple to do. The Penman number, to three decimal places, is 0.078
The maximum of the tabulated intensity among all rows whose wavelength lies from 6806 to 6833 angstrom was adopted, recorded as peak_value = 14.94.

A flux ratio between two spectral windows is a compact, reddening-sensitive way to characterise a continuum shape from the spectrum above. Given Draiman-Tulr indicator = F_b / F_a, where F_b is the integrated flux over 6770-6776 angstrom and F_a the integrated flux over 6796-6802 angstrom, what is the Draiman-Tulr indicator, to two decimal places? 1.14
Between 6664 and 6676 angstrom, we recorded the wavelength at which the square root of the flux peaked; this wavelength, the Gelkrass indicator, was 6664.5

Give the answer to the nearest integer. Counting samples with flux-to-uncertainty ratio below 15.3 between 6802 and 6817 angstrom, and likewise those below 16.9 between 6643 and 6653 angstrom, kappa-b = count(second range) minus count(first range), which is 5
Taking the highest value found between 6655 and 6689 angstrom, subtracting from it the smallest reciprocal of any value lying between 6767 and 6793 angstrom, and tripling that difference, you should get 35.4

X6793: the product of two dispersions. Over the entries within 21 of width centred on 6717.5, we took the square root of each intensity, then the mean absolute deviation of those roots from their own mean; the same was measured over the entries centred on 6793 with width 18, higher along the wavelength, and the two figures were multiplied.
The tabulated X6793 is 0.011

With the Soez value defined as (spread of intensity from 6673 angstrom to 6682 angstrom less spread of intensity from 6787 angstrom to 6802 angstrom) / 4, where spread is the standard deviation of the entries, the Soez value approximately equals -0.082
